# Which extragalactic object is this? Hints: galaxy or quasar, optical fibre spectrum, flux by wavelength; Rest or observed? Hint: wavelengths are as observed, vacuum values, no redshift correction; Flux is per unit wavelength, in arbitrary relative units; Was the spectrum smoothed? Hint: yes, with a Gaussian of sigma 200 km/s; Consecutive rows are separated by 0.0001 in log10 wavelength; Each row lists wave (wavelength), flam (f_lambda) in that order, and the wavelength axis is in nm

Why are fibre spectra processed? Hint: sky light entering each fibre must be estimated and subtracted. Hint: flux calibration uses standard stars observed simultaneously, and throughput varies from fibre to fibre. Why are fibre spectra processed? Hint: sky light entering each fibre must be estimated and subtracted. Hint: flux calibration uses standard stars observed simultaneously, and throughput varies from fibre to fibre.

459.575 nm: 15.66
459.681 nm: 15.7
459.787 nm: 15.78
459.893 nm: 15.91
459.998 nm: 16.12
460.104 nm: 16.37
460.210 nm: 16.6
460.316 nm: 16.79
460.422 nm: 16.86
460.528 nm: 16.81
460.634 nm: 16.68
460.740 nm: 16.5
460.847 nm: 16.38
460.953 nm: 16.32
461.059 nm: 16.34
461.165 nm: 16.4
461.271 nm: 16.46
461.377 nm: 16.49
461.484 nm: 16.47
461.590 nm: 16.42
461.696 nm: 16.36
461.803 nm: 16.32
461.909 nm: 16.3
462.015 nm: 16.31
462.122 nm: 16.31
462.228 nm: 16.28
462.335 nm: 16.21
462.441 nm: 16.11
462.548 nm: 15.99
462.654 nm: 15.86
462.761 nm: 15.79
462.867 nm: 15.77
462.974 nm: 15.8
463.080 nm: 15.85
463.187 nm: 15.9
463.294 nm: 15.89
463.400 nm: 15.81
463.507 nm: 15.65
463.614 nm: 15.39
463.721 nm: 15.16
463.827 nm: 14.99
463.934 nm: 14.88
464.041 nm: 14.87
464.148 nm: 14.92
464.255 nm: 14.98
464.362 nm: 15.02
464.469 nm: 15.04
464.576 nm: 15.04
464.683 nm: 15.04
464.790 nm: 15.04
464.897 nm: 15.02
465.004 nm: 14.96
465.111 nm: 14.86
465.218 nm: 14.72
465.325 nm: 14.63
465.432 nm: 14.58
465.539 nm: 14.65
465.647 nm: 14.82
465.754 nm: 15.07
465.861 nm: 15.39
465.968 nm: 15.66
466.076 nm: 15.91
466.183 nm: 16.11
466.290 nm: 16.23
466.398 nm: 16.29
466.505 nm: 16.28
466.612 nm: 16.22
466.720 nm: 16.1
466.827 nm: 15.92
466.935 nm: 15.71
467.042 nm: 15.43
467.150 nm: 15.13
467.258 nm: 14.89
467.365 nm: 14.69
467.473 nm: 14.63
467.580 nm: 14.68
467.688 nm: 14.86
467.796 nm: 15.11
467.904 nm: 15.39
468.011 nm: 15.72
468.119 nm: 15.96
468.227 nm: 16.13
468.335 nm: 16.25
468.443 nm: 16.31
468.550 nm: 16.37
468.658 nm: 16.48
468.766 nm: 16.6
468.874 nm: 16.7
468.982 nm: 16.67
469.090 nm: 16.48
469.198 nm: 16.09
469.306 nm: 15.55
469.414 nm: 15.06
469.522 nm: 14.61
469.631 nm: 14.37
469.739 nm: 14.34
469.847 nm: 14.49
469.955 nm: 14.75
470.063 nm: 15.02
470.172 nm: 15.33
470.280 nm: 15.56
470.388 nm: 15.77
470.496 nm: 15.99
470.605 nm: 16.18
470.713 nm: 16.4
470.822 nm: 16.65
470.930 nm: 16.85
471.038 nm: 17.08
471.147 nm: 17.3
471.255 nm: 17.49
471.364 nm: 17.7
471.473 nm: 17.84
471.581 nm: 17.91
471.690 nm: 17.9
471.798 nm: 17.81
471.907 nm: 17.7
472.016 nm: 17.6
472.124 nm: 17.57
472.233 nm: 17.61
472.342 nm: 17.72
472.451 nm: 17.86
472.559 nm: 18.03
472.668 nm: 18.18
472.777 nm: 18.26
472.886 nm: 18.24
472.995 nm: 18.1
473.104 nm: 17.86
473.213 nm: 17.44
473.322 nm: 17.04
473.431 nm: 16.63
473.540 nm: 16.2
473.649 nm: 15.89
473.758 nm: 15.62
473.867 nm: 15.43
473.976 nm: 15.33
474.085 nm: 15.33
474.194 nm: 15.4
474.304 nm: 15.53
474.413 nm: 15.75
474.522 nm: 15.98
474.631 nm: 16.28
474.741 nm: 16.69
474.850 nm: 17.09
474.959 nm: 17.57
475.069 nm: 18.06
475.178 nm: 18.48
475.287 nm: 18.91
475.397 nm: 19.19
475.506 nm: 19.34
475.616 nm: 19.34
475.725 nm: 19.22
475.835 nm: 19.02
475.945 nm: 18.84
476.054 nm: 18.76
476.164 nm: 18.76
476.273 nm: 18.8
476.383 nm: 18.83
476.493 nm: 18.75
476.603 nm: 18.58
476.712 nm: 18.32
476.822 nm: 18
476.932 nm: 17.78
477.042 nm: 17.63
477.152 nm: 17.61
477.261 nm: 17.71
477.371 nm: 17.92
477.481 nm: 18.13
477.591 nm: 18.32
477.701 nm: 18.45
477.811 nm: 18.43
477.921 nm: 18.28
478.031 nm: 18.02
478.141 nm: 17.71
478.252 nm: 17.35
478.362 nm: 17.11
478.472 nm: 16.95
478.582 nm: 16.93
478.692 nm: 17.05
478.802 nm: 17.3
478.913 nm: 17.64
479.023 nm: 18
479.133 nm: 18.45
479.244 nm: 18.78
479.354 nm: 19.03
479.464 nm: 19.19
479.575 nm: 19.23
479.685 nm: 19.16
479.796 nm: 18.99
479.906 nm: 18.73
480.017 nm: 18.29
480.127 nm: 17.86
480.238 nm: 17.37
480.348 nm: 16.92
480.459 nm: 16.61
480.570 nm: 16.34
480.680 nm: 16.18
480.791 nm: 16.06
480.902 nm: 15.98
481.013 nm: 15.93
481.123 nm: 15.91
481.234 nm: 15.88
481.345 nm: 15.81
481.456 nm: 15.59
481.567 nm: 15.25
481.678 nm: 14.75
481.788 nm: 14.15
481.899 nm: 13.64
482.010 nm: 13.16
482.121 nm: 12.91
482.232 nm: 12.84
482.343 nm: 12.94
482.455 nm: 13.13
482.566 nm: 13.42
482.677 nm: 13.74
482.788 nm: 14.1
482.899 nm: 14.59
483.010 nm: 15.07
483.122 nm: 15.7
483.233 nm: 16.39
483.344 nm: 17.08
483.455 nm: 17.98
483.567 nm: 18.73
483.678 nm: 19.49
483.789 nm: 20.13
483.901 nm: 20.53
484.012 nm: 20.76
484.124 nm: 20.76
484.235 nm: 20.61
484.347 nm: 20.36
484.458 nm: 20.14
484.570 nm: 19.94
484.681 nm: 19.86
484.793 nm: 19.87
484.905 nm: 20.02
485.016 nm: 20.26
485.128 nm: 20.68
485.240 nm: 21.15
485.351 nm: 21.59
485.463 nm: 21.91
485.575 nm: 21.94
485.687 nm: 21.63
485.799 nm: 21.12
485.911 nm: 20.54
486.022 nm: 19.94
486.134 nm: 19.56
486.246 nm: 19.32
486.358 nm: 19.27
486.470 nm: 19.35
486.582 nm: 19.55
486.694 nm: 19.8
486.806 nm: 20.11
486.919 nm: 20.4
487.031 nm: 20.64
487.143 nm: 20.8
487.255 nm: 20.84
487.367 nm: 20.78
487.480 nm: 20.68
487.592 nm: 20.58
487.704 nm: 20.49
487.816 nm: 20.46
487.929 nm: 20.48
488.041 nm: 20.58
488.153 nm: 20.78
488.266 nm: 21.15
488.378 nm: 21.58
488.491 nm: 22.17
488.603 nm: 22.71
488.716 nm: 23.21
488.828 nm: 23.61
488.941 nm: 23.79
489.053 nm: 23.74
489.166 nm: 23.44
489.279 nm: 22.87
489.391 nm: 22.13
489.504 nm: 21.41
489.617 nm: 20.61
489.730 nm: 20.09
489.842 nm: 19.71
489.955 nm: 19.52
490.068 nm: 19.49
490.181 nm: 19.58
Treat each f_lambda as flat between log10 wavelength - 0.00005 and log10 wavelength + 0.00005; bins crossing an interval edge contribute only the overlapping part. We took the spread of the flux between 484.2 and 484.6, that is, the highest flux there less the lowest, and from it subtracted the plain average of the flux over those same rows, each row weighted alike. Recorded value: -19.6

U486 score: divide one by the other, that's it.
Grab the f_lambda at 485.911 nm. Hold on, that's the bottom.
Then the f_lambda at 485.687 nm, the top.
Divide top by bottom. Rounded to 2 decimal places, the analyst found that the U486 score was 1.05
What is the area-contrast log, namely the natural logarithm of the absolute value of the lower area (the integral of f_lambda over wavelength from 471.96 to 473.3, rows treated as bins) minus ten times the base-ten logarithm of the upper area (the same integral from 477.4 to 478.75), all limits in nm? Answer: 2.3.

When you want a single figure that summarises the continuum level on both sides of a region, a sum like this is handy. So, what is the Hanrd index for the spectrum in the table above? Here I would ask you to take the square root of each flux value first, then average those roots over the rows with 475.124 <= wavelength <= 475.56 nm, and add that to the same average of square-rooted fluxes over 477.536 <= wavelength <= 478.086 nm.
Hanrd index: 8.6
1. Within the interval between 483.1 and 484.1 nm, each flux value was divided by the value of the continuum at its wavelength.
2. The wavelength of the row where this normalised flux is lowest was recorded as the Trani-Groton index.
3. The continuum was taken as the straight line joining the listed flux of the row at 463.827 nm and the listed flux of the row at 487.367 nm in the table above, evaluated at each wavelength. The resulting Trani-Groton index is 483.122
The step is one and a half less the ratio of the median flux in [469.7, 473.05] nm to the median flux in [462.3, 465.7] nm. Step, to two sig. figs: 0.33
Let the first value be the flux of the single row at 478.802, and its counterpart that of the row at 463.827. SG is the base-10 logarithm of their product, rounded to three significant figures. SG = 2.41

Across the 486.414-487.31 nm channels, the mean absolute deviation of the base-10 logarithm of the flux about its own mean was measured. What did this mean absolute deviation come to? 0.010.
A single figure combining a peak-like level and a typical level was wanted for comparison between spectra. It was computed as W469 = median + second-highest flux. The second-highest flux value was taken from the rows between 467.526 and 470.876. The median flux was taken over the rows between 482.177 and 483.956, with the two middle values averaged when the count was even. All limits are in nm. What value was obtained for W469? 32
